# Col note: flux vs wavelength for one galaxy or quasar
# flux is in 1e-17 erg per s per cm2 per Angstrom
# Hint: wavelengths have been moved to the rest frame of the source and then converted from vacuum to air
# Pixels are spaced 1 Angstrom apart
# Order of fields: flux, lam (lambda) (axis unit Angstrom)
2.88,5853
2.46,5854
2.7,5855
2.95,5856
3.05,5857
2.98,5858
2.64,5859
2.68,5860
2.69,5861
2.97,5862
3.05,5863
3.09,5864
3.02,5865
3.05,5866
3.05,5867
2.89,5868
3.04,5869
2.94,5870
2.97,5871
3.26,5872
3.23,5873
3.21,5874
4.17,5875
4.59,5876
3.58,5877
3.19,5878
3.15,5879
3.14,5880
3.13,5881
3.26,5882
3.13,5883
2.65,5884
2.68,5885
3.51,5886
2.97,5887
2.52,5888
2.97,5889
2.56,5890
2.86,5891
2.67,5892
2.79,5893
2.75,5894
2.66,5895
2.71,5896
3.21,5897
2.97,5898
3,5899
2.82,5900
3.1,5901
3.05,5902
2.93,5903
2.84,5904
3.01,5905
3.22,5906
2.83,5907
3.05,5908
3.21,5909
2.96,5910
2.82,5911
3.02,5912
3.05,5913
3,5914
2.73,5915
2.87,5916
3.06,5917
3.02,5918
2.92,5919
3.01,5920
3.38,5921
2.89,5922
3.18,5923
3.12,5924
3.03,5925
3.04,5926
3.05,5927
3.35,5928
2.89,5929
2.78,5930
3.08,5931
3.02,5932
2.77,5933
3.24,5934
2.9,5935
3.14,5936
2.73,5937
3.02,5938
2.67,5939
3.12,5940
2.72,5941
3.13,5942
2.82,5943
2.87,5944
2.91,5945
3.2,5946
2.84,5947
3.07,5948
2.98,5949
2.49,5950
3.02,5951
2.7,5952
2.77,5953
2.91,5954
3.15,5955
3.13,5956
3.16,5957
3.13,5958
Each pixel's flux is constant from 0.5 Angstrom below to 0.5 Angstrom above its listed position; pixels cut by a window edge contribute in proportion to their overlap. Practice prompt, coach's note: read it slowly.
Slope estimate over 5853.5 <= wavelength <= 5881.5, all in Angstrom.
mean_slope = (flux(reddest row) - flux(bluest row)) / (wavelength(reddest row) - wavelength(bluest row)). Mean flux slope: 0.025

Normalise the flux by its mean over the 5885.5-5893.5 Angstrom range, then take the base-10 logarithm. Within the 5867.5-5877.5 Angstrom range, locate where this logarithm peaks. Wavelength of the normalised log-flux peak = 5876 Angstrom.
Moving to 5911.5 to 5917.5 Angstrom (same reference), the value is 5917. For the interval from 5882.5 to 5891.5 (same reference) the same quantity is 5886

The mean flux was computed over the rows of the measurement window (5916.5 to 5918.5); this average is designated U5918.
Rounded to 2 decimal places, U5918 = 3.04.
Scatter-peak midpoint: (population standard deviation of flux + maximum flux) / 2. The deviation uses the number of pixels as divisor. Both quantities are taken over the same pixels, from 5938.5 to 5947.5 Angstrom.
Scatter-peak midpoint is 1.69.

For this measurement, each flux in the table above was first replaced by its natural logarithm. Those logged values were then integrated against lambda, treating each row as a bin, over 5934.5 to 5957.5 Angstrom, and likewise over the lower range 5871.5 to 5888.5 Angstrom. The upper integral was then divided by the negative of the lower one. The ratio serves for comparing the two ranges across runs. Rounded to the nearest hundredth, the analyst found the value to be -1.24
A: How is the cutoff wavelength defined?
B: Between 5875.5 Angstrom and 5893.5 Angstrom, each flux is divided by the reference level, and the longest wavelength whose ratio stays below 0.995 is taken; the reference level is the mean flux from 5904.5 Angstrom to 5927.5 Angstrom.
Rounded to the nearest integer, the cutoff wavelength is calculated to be 5893 Angstrom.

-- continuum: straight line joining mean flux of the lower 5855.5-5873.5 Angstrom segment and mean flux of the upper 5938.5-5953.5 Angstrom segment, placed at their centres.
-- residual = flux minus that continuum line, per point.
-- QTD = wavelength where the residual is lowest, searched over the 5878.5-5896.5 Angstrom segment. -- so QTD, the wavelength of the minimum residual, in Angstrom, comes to 5888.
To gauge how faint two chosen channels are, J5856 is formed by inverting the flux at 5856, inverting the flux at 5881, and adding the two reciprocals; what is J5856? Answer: 0.66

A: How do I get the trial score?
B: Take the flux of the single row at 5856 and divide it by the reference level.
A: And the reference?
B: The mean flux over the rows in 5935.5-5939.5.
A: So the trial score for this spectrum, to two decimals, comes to 1.02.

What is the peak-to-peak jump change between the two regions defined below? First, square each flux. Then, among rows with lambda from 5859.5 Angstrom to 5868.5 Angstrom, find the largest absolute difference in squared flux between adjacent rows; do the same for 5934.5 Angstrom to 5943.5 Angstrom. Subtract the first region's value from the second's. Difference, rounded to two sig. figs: 1.0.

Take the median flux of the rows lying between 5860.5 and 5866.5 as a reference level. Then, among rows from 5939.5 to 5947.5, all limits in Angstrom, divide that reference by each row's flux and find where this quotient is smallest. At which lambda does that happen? 5946 Angstrom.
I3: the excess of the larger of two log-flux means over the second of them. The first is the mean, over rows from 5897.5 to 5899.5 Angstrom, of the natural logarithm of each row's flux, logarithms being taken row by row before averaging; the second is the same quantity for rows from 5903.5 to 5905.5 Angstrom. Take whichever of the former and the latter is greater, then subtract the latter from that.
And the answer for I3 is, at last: 0.021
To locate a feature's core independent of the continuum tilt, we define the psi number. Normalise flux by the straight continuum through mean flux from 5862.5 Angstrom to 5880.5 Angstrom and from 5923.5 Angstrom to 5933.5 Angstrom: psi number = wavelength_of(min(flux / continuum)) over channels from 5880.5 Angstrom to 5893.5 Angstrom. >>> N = 5888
